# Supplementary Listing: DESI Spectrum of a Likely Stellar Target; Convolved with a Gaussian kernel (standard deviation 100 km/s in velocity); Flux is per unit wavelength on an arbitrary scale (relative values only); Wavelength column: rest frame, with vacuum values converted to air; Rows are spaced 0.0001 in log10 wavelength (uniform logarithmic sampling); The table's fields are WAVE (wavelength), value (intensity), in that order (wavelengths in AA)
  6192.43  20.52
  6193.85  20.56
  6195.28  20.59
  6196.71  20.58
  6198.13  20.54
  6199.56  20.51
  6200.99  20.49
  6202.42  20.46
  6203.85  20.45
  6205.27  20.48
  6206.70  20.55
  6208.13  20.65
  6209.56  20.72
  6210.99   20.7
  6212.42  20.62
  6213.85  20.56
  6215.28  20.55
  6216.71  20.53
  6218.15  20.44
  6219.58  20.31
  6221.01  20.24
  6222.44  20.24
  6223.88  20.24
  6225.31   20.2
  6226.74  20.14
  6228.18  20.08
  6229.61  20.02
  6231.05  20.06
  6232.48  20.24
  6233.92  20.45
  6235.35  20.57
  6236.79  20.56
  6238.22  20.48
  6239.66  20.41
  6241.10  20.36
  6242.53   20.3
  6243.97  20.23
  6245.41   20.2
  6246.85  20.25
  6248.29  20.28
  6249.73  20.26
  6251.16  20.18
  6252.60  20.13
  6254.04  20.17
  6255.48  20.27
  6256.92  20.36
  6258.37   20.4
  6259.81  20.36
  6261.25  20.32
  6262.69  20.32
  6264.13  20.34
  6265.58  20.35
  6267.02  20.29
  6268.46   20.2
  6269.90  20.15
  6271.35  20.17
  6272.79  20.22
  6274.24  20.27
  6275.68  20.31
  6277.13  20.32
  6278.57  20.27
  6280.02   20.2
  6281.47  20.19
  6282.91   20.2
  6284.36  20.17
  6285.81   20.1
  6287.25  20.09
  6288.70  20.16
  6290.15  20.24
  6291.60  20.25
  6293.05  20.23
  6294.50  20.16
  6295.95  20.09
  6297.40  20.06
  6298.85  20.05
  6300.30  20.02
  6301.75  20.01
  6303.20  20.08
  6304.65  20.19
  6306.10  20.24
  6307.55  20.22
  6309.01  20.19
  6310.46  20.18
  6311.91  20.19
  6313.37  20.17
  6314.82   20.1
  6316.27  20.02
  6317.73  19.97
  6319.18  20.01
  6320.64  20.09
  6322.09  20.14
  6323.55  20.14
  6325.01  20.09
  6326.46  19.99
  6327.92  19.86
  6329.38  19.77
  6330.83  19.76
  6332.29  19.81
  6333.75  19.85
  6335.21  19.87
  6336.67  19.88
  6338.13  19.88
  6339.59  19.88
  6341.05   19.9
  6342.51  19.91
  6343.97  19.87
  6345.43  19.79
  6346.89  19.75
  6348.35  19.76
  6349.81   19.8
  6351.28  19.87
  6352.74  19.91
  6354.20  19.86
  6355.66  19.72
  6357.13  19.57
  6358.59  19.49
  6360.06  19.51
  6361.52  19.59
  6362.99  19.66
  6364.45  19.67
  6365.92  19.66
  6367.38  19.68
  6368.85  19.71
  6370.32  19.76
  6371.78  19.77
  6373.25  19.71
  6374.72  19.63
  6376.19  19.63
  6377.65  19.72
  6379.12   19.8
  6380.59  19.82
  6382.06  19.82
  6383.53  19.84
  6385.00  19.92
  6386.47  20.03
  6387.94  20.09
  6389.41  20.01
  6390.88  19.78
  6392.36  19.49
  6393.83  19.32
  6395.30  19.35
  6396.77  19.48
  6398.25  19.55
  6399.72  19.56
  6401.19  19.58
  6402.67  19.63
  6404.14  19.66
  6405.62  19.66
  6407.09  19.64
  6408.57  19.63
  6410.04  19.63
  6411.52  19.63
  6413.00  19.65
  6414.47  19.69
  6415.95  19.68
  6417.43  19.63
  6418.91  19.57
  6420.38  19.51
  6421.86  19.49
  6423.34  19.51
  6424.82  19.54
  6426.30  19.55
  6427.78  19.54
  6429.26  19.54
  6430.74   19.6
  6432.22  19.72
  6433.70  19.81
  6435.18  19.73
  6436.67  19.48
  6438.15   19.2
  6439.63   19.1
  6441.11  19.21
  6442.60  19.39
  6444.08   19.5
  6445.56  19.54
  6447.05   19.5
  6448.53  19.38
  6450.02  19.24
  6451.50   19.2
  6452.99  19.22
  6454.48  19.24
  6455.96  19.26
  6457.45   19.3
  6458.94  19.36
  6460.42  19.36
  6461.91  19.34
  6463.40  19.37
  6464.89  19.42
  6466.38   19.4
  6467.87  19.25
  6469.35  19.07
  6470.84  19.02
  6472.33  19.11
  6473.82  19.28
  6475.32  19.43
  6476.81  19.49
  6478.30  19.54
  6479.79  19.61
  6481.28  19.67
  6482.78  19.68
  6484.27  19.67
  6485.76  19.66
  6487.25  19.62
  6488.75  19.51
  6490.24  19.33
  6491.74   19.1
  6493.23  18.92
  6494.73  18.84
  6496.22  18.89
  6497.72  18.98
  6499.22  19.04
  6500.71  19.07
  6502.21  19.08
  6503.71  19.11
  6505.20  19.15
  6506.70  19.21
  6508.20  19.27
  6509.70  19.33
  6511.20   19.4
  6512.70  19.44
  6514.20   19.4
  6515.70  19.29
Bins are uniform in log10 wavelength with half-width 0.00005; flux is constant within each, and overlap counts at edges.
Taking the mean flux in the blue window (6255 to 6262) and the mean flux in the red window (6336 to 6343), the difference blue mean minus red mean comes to 0.45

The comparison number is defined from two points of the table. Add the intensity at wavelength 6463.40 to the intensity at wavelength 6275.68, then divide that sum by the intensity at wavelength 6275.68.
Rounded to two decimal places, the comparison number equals 1.95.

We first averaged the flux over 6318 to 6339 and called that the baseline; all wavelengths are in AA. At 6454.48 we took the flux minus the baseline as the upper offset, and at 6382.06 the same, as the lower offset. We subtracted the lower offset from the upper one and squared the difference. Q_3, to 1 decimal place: 0.3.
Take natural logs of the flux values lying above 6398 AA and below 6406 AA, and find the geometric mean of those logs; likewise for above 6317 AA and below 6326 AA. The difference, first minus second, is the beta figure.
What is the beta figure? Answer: -0.024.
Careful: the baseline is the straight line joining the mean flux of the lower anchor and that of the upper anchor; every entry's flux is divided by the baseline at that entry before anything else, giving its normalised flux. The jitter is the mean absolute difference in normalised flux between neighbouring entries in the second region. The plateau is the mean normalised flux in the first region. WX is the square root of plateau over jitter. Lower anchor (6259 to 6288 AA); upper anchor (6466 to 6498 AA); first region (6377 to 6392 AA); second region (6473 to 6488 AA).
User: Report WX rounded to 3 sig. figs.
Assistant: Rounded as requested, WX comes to 19.1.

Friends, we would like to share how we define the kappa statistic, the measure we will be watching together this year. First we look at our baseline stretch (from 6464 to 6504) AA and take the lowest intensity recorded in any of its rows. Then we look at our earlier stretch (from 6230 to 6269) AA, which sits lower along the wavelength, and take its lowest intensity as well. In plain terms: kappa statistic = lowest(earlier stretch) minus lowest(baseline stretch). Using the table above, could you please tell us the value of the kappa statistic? 1.22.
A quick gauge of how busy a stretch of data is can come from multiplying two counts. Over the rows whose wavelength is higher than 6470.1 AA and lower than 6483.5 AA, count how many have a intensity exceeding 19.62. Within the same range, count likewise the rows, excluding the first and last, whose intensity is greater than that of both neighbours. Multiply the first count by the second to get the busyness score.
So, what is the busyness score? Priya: 0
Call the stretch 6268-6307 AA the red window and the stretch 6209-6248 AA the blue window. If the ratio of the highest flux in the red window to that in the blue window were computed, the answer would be 0.981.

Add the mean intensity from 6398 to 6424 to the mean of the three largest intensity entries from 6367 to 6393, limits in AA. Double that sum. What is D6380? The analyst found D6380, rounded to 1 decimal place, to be 79.3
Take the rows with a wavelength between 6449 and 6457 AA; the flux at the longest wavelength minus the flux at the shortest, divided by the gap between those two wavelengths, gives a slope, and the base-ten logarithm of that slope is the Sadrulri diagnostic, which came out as -2.47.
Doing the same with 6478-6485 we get -1.66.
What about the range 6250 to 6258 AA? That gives -1.51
